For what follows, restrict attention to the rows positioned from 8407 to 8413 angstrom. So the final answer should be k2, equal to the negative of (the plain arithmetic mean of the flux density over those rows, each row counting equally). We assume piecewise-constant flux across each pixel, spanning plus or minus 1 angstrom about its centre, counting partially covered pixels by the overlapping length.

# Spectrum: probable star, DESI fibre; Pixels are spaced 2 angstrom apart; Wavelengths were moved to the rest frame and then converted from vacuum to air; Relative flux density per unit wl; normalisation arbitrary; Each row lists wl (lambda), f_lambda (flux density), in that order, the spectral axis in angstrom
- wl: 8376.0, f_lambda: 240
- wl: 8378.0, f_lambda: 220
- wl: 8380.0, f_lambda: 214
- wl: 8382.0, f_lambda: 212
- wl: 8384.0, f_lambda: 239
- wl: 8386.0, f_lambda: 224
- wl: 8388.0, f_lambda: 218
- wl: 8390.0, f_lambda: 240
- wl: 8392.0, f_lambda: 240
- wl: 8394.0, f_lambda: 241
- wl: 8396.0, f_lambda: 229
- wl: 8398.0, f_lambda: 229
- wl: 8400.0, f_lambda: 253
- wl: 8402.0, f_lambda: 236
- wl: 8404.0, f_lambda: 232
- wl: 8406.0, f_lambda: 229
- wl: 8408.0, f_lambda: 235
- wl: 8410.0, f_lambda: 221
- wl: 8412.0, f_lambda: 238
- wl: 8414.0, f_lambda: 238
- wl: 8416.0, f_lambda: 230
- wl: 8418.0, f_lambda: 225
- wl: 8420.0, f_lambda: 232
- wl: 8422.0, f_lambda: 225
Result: -231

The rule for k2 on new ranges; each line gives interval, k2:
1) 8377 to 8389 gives -221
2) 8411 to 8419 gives -233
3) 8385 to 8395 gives -233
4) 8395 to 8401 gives -237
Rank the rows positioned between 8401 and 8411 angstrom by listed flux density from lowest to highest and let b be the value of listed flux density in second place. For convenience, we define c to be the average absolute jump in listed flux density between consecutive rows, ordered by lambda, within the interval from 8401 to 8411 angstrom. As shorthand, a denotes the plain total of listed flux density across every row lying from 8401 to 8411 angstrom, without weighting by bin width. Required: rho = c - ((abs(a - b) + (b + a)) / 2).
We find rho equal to -1146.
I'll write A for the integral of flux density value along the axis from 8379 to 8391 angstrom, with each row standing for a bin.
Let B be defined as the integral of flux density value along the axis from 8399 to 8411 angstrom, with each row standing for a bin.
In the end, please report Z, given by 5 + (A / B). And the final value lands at 5.96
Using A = 2694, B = 2812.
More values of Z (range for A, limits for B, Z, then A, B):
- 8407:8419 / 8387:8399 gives 5.99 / 2774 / 2794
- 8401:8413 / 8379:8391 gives 6.03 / 2782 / 2694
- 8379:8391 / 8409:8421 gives 5.97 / 2694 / 2768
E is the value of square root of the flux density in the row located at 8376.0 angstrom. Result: 15.49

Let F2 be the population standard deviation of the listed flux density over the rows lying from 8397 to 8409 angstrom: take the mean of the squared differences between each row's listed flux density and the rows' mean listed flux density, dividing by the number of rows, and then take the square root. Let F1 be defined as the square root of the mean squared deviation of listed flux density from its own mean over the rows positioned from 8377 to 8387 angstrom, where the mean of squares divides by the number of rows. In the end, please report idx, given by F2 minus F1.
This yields -1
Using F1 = 9.6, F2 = 8.2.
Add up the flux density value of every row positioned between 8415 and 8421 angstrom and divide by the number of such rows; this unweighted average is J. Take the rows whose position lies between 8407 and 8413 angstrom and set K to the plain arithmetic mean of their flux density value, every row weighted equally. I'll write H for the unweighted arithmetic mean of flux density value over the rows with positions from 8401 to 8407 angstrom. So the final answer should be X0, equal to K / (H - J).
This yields 69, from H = 232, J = 229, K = 231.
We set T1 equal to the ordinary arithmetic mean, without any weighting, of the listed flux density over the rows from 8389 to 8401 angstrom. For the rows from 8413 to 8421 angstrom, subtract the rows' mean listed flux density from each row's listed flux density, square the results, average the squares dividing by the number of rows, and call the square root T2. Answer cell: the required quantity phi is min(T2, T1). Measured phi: 4.7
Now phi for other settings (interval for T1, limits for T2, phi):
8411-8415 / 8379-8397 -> 11.3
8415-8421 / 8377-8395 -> 11.6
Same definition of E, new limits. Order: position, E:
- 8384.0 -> 15.46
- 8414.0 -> 15.43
